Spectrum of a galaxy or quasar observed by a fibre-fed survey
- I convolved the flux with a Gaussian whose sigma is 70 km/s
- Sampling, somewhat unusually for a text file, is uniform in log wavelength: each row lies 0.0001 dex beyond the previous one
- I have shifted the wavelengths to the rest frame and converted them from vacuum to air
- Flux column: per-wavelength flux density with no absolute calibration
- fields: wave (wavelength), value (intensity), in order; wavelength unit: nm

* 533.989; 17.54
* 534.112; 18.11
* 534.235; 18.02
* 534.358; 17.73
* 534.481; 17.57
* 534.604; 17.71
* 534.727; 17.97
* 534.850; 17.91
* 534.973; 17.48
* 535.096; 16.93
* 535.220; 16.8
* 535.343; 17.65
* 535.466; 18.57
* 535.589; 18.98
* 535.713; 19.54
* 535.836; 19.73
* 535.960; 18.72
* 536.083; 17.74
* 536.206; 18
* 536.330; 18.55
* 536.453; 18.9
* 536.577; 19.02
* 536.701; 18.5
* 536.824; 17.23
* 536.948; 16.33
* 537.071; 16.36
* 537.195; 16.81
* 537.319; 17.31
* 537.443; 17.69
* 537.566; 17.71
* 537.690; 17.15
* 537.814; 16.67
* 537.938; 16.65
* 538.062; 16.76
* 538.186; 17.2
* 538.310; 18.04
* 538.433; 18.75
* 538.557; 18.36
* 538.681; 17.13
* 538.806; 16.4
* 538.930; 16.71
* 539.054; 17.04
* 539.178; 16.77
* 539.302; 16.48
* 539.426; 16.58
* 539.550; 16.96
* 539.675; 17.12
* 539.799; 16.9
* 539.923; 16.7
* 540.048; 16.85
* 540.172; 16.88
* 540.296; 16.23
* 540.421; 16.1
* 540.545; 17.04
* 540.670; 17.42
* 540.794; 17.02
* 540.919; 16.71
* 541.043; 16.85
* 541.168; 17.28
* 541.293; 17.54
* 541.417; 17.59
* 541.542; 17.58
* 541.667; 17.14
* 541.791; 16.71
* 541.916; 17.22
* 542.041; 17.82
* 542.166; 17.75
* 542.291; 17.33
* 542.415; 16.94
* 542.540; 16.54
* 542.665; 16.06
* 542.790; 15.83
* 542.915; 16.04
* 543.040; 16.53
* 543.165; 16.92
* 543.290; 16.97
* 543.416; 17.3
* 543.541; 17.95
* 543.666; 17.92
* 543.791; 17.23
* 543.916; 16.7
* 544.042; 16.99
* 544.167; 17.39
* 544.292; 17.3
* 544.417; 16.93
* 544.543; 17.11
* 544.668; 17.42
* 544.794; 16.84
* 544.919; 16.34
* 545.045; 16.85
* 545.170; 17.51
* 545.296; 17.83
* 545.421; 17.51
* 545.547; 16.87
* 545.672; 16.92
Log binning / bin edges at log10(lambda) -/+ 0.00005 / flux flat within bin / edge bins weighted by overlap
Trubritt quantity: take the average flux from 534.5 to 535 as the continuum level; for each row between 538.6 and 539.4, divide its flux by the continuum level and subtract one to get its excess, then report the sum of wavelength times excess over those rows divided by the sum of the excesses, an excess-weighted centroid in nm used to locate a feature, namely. 539.01 nm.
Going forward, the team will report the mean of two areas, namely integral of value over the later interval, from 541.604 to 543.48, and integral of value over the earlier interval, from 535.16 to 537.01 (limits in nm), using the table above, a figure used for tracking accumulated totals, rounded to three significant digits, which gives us 32.7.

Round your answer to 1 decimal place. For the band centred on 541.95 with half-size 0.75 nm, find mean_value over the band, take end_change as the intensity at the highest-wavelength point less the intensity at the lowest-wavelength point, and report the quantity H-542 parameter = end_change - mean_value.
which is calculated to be -18.7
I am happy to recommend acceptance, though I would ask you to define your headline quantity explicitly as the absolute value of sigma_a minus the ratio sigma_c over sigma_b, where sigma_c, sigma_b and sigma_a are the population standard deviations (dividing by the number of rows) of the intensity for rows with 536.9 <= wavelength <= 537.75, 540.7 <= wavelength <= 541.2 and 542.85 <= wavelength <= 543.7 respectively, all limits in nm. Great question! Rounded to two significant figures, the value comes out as 1.9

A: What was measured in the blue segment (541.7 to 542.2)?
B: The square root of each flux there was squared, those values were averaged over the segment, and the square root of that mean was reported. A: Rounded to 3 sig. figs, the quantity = 4.17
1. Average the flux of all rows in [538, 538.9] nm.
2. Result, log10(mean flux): 1.24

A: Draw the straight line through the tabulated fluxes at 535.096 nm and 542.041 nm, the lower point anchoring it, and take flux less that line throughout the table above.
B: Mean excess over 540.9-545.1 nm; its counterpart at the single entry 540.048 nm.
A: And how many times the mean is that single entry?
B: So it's 0.8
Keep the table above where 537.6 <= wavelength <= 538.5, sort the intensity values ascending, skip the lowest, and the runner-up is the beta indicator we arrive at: 16.67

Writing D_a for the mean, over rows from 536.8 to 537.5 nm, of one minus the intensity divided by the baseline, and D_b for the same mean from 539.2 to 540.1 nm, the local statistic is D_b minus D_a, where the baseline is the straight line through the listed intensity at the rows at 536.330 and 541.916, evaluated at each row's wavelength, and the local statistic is -0.023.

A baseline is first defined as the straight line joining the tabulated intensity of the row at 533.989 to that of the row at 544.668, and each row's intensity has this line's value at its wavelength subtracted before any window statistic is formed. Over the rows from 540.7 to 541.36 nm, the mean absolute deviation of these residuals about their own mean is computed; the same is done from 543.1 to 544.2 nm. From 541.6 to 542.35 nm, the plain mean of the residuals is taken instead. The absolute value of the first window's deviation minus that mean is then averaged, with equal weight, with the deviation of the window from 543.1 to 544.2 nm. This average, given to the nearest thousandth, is 0.361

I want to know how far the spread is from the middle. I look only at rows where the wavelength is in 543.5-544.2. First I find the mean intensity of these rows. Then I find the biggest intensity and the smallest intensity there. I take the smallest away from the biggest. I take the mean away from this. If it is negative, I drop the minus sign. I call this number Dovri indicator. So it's 16.1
